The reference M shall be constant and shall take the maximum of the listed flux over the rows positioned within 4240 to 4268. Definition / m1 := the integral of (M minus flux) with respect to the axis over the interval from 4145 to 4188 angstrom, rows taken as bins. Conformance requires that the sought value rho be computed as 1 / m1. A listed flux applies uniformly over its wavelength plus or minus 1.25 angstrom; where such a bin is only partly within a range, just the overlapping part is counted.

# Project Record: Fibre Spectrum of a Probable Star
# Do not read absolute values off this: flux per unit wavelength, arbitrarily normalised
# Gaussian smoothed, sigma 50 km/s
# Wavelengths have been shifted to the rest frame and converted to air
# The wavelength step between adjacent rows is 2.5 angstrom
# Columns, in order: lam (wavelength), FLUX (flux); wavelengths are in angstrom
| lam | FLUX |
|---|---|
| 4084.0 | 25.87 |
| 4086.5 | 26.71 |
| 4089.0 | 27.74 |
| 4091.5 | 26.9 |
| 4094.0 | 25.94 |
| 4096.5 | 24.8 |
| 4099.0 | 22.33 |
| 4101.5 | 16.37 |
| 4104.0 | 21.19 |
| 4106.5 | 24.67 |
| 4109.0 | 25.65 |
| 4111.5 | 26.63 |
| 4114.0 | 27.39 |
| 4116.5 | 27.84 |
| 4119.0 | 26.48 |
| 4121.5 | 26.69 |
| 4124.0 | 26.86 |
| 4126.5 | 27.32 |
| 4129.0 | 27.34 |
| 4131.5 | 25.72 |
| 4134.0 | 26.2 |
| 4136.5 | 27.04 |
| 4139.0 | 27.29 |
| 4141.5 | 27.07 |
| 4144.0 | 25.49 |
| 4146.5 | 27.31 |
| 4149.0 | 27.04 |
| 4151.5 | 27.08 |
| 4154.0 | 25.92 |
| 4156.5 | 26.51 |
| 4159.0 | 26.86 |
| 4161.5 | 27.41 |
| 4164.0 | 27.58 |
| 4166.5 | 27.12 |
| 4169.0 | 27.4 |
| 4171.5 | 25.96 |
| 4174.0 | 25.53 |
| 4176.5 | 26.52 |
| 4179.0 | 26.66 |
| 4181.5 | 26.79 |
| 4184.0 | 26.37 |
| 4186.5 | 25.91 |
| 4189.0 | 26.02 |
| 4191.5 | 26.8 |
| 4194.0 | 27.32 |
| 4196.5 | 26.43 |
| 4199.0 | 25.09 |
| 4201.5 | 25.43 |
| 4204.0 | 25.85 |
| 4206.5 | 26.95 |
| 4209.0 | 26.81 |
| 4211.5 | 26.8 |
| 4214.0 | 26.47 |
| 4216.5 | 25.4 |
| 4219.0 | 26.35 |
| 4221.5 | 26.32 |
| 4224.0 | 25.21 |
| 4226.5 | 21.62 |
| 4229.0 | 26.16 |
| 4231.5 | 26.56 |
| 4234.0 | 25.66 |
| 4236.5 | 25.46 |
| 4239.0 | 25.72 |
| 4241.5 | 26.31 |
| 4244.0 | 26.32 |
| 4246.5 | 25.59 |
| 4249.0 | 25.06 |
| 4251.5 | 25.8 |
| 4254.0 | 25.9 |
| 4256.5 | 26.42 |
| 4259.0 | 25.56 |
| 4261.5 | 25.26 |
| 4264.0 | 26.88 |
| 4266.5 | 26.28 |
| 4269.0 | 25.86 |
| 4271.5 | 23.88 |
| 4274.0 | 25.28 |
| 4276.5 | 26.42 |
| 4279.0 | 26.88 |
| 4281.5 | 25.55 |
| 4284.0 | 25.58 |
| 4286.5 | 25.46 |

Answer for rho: 0.124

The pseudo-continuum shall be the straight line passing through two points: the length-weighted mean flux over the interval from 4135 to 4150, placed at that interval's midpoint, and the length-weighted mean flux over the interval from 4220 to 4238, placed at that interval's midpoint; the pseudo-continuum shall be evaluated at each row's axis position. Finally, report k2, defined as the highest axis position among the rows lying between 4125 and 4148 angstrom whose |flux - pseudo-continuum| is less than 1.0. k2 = 4146.5 angstrom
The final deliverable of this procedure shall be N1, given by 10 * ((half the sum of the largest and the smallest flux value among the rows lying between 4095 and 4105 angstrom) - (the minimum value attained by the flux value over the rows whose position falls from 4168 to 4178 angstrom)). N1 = -49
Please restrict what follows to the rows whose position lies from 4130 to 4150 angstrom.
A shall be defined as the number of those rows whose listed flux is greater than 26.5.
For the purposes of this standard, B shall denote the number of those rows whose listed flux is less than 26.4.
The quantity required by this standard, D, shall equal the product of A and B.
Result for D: 15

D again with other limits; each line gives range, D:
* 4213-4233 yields 6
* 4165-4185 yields 15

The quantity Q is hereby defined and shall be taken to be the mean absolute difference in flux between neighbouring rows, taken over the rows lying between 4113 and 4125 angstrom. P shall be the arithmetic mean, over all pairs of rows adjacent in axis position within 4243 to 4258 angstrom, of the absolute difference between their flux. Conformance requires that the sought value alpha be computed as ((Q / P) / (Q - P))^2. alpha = 1977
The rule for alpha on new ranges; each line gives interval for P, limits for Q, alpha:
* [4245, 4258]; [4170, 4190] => 82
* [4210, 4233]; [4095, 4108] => 1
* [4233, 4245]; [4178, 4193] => 155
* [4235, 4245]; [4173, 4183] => 121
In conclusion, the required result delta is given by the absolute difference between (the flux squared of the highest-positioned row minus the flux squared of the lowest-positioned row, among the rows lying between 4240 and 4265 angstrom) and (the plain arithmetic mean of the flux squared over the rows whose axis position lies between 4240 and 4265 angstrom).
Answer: 641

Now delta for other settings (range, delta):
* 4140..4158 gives 740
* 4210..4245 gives 690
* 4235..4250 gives 683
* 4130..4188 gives 700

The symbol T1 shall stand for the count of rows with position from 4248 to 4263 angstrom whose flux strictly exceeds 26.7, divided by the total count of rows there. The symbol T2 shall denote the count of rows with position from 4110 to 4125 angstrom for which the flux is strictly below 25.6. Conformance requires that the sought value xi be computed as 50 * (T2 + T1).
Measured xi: 0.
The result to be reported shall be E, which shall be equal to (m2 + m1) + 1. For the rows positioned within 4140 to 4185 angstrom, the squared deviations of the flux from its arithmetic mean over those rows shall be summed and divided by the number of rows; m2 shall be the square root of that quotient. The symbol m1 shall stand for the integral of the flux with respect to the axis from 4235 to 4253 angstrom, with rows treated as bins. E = 465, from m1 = 464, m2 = 0.62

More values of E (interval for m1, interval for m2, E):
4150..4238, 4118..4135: 2311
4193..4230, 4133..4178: 959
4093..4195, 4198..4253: 2665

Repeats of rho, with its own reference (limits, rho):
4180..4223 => 0.040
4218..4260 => 0.019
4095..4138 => 0.015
